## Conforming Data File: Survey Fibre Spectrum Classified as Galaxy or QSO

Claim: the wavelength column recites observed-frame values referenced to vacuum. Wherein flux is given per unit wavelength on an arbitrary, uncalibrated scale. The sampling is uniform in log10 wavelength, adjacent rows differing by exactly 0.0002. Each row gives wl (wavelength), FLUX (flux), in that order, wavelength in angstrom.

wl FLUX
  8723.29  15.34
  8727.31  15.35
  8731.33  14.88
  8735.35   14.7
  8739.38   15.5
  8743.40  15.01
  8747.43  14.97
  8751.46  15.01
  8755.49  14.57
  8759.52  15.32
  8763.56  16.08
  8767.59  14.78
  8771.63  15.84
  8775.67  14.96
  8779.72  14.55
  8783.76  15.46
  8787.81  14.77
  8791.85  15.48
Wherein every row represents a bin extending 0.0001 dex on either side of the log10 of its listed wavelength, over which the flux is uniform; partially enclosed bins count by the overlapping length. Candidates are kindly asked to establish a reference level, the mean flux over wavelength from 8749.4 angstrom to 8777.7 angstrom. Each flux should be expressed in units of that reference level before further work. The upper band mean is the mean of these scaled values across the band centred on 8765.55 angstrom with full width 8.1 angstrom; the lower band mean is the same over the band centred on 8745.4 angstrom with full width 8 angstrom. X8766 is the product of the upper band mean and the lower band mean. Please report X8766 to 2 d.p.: 1.00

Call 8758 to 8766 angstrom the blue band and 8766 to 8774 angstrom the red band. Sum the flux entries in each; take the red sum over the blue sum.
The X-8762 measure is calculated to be 0.98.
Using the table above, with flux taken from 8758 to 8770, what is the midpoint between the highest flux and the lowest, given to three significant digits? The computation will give 15.4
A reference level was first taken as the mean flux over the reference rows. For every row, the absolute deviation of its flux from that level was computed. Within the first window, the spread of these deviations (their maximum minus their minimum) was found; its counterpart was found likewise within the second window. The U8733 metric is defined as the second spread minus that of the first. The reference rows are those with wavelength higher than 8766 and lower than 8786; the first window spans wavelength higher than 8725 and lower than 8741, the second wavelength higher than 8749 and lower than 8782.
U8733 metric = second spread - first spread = 0.7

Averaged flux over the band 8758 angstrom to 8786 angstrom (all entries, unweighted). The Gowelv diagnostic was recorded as 15.3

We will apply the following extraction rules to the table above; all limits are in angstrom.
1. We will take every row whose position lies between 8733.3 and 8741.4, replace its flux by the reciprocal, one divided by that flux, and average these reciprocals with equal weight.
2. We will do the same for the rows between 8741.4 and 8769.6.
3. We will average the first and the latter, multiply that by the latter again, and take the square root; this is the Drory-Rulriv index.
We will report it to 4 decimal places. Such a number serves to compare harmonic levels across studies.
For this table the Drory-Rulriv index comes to 0.0663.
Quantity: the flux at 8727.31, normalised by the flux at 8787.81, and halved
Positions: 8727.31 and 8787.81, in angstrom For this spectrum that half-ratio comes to 0.520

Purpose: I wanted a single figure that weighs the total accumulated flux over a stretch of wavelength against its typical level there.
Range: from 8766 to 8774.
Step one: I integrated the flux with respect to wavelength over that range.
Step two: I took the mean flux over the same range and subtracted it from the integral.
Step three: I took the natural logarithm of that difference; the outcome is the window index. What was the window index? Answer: 4.7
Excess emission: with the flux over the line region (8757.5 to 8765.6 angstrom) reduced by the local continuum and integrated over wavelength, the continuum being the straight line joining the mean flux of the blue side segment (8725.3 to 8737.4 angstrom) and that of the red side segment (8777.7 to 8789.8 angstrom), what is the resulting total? 6.1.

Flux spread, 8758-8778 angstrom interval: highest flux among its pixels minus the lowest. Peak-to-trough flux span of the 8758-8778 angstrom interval 1.3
